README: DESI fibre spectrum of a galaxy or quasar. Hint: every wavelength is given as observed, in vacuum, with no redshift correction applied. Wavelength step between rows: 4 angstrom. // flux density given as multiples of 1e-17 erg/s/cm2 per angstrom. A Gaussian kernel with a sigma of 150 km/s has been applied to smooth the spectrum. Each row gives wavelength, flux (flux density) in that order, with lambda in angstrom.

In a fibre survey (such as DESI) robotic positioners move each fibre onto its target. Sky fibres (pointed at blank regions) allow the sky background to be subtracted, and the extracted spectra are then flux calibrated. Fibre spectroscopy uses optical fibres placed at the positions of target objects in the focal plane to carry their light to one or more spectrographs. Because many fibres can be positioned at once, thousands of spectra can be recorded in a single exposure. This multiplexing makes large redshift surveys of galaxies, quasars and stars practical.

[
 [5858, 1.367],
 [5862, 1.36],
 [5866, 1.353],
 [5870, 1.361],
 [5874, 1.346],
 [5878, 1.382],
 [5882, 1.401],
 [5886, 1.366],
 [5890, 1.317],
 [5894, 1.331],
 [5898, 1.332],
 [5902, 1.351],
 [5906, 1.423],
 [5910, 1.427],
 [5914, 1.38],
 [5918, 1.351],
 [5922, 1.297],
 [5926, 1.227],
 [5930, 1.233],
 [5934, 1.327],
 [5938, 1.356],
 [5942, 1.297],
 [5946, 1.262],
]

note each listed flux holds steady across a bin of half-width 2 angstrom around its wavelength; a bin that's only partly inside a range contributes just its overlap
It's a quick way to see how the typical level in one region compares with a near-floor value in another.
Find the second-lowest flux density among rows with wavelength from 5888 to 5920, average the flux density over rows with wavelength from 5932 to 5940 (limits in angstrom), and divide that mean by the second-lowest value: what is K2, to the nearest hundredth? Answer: 1.01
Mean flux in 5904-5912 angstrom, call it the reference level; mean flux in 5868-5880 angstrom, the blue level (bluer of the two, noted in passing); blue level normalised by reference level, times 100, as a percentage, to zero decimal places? 96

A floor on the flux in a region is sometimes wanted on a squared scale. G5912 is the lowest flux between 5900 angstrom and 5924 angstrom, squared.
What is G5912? 1.68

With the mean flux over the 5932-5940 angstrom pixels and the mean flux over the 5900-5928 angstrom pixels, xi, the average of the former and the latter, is 1.35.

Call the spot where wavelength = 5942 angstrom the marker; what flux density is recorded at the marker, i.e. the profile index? 1.297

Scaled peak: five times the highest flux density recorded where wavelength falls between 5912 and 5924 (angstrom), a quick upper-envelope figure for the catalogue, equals 6.90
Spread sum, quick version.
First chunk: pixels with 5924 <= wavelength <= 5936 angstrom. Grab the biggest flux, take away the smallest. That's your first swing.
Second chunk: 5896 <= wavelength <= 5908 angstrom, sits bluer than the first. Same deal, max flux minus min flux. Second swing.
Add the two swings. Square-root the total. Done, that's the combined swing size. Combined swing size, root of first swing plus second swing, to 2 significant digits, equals 0.44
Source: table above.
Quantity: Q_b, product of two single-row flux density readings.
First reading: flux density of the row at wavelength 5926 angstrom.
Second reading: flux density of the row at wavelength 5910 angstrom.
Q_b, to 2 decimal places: 1.75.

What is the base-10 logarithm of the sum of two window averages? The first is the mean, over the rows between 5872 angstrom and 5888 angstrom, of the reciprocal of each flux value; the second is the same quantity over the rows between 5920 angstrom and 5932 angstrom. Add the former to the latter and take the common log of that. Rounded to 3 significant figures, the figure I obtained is 0.184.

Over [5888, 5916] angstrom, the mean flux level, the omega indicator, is 1.37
